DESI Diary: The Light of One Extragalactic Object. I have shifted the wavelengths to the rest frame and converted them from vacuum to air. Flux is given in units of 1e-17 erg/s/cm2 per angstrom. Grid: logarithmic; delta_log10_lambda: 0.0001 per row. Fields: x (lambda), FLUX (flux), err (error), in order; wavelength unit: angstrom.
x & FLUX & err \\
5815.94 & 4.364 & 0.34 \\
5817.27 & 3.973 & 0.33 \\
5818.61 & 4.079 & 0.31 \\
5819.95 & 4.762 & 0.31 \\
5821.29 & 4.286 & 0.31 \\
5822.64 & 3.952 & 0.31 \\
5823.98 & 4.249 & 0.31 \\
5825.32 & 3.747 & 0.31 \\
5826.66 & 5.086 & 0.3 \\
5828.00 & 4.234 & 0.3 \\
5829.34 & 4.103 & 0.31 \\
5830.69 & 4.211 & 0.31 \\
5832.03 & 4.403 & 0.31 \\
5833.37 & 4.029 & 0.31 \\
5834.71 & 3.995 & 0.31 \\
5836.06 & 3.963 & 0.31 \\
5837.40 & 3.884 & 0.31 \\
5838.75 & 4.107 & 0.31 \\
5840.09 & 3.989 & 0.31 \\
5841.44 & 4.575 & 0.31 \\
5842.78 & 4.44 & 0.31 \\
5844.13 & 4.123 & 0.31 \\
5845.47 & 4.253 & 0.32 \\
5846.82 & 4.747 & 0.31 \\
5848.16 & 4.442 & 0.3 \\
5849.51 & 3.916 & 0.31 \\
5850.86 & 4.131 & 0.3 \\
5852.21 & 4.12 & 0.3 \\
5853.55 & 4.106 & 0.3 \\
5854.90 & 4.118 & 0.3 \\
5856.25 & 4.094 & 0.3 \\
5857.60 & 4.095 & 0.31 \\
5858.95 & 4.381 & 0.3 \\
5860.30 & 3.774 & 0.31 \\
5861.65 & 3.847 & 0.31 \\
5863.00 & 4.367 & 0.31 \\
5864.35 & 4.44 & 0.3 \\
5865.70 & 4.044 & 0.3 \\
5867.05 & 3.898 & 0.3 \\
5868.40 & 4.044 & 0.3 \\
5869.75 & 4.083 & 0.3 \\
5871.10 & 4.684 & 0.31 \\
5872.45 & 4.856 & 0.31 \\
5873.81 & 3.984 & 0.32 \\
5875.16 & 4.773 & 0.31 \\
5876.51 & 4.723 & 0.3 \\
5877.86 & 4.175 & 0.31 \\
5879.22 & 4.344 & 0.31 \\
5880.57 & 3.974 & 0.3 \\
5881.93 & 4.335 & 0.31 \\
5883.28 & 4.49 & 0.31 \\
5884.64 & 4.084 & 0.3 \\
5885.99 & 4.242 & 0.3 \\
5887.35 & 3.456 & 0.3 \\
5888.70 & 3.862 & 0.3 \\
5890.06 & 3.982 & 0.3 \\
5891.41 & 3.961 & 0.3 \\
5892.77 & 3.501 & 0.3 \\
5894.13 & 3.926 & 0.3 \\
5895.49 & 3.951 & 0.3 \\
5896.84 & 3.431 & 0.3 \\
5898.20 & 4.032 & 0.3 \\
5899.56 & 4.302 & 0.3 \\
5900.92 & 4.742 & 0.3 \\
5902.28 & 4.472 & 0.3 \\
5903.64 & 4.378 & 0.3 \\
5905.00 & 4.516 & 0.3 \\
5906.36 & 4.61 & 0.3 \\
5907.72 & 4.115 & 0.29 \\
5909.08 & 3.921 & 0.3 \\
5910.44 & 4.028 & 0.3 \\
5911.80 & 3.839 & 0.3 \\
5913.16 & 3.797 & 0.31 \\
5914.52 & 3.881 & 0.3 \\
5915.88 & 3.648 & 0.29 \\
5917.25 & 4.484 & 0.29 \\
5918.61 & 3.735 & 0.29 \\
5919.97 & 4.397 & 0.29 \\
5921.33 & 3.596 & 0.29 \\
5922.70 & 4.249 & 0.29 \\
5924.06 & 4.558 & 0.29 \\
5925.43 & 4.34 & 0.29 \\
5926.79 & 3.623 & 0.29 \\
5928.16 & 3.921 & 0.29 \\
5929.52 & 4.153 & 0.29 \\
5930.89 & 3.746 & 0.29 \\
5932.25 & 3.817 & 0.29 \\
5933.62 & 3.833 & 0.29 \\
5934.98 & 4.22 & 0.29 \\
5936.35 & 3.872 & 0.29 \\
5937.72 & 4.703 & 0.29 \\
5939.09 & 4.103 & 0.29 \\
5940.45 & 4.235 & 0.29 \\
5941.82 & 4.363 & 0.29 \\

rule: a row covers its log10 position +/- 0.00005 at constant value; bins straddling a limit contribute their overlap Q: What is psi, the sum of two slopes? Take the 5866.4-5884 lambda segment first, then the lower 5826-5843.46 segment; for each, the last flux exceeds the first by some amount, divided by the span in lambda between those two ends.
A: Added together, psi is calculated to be 0.00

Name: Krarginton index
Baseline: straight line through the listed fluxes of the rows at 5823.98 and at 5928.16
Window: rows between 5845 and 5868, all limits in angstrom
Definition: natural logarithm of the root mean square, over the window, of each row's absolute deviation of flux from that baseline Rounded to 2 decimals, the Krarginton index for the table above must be -1.44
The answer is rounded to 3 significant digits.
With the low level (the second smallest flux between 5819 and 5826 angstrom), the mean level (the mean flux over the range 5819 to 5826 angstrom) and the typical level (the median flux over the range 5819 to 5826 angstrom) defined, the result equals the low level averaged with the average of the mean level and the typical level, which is 4.09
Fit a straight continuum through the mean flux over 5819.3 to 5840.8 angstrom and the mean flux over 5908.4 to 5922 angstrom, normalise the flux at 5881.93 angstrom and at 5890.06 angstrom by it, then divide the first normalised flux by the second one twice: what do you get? 1.09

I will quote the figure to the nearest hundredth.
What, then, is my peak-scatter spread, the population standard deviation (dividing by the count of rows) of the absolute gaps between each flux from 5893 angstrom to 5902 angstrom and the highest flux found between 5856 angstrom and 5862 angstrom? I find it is 0.26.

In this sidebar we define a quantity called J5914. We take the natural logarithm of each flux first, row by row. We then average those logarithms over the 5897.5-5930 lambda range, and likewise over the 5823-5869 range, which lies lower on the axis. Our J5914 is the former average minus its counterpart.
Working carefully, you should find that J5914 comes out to -0.010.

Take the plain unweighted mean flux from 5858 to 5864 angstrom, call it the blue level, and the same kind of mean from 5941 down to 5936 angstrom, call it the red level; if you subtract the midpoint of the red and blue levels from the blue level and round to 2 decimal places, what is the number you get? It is -0.07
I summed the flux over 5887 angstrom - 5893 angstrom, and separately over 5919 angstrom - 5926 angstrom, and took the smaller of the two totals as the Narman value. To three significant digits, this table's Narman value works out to 18.8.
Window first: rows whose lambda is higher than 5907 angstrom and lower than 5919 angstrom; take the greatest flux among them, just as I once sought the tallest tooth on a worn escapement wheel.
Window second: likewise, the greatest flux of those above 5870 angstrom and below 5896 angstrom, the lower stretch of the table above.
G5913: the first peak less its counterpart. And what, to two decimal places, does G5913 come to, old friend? -0.37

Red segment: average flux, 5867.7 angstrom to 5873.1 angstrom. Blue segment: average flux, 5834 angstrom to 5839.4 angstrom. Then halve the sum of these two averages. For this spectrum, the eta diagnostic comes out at 4.20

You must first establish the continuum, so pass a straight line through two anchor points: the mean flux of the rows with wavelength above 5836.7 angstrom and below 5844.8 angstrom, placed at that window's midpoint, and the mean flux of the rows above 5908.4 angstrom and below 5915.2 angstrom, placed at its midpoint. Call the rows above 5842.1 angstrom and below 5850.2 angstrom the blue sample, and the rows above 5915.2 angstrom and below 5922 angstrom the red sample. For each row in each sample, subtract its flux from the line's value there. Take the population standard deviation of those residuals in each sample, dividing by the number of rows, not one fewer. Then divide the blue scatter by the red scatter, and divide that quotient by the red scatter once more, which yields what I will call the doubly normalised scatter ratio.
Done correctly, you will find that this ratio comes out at 1.76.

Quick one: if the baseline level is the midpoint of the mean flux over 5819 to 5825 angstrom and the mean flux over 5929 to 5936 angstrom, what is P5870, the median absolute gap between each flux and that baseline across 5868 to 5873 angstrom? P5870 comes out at 0.32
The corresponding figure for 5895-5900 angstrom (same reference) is 0.18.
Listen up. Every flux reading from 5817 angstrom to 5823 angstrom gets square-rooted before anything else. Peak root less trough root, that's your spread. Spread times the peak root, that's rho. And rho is 0.42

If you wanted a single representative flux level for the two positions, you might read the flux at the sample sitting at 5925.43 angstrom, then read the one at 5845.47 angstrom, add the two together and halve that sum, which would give 4.30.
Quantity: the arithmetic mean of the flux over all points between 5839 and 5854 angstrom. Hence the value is 4.26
